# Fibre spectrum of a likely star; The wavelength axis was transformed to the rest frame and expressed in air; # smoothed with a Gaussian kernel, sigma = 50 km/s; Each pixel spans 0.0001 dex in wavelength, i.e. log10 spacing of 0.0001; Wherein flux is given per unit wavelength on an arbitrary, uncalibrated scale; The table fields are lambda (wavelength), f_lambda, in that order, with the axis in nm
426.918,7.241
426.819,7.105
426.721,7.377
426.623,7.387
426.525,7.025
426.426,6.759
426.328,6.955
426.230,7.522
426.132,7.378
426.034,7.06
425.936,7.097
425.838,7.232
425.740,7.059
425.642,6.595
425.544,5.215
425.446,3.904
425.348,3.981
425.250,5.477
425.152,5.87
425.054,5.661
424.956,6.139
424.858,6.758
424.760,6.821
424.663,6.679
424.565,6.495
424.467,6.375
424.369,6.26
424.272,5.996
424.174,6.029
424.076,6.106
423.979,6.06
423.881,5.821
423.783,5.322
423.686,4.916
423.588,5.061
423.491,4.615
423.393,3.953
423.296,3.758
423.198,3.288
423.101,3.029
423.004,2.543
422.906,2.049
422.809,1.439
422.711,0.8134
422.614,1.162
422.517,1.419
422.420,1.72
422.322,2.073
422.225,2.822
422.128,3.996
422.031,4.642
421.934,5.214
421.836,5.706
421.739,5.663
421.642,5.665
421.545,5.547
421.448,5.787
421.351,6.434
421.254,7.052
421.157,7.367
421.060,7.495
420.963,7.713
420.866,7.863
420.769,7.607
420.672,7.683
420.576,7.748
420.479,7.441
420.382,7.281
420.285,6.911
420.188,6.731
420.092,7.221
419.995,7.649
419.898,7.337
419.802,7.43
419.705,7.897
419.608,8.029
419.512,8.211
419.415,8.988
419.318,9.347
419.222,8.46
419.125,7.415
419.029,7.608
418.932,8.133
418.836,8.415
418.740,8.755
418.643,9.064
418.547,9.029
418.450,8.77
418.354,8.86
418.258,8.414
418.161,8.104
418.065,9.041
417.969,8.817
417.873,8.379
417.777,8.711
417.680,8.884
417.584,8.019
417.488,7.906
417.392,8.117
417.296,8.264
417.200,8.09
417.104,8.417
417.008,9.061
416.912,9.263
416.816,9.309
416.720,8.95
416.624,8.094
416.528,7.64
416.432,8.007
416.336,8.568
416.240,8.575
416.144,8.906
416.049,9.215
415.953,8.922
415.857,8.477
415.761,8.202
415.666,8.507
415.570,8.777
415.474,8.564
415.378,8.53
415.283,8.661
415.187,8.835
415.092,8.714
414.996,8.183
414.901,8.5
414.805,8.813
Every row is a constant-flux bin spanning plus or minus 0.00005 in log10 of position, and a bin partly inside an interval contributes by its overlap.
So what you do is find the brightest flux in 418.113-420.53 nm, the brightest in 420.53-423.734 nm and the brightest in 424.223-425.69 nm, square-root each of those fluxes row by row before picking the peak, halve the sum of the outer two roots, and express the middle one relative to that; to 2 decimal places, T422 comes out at 0.99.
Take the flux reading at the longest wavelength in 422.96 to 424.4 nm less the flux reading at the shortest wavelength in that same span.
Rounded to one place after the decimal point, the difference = 3.7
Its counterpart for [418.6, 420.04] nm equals -1.4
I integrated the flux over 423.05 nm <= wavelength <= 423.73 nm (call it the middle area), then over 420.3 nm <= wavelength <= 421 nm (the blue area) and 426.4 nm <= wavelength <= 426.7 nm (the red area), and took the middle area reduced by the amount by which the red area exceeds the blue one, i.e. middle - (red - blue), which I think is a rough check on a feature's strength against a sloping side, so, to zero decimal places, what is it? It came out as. 6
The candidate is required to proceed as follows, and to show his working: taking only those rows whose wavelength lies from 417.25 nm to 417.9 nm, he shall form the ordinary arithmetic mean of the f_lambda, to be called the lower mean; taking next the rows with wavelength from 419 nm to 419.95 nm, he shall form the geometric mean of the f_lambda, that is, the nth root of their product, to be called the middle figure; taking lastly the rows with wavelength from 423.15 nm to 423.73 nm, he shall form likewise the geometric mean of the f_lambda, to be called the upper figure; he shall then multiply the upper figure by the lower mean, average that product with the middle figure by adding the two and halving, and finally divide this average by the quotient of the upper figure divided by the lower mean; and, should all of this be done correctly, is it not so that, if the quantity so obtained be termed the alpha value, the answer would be 43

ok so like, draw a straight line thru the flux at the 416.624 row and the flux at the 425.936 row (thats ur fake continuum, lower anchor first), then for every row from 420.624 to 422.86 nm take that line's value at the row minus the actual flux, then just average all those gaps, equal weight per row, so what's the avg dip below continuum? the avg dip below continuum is 2.6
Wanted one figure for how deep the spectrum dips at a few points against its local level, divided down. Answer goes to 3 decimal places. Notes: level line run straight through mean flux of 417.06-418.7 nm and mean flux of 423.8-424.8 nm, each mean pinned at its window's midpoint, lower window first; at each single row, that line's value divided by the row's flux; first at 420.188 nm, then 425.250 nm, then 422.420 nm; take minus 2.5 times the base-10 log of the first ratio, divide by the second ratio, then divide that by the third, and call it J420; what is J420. -0.034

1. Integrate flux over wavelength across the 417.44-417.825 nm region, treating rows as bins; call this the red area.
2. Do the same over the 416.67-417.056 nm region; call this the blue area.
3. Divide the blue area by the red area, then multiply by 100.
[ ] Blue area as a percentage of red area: 109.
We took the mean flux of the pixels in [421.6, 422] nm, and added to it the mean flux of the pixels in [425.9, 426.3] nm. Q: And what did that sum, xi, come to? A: 12.8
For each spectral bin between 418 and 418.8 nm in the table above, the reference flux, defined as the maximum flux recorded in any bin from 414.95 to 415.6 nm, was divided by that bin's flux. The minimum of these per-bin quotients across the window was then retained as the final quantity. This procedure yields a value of 0.97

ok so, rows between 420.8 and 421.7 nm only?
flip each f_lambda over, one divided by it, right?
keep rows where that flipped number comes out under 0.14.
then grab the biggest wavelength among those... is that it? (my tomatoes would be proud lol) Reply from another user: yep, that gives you 421.157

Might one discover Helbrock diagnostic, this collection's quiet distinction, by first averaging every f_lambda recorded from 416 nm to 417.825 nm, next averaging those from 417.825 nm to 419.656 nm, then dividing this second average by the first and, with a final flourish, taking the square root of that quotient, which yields 1.00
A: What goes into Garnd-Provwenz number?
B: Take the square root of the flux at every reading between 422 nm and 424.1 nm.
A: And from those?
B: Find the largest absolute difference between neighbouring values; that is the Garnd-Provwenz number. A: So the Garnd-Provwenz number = 0.319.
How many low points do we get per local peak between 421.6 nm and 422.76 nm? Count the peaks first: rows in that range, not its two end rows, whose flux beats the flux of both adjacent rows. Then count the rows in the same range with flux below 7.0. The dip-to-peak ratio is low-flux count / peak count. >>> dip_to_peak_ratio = 12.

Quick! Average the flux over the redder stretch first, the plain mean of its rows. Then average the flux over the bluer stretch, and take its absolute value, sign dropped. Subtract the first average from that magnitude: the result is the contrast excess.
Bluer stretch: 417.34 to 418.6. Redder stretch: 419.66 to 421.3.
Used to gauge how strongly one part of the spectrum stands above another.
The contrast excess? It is 1.1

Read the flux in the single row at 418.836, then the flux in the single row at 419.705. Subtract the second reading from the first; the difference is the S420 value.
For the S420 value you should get 0.5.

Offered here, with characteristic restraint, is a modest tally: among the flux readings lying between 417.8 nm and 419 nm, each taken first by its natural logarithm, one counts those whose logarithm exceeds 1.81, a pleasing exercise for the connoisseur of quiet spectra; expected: 12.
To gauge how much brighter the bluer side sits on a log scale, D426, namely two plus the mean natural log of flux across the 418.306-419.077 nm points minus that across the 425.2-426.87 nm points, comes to 2.29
